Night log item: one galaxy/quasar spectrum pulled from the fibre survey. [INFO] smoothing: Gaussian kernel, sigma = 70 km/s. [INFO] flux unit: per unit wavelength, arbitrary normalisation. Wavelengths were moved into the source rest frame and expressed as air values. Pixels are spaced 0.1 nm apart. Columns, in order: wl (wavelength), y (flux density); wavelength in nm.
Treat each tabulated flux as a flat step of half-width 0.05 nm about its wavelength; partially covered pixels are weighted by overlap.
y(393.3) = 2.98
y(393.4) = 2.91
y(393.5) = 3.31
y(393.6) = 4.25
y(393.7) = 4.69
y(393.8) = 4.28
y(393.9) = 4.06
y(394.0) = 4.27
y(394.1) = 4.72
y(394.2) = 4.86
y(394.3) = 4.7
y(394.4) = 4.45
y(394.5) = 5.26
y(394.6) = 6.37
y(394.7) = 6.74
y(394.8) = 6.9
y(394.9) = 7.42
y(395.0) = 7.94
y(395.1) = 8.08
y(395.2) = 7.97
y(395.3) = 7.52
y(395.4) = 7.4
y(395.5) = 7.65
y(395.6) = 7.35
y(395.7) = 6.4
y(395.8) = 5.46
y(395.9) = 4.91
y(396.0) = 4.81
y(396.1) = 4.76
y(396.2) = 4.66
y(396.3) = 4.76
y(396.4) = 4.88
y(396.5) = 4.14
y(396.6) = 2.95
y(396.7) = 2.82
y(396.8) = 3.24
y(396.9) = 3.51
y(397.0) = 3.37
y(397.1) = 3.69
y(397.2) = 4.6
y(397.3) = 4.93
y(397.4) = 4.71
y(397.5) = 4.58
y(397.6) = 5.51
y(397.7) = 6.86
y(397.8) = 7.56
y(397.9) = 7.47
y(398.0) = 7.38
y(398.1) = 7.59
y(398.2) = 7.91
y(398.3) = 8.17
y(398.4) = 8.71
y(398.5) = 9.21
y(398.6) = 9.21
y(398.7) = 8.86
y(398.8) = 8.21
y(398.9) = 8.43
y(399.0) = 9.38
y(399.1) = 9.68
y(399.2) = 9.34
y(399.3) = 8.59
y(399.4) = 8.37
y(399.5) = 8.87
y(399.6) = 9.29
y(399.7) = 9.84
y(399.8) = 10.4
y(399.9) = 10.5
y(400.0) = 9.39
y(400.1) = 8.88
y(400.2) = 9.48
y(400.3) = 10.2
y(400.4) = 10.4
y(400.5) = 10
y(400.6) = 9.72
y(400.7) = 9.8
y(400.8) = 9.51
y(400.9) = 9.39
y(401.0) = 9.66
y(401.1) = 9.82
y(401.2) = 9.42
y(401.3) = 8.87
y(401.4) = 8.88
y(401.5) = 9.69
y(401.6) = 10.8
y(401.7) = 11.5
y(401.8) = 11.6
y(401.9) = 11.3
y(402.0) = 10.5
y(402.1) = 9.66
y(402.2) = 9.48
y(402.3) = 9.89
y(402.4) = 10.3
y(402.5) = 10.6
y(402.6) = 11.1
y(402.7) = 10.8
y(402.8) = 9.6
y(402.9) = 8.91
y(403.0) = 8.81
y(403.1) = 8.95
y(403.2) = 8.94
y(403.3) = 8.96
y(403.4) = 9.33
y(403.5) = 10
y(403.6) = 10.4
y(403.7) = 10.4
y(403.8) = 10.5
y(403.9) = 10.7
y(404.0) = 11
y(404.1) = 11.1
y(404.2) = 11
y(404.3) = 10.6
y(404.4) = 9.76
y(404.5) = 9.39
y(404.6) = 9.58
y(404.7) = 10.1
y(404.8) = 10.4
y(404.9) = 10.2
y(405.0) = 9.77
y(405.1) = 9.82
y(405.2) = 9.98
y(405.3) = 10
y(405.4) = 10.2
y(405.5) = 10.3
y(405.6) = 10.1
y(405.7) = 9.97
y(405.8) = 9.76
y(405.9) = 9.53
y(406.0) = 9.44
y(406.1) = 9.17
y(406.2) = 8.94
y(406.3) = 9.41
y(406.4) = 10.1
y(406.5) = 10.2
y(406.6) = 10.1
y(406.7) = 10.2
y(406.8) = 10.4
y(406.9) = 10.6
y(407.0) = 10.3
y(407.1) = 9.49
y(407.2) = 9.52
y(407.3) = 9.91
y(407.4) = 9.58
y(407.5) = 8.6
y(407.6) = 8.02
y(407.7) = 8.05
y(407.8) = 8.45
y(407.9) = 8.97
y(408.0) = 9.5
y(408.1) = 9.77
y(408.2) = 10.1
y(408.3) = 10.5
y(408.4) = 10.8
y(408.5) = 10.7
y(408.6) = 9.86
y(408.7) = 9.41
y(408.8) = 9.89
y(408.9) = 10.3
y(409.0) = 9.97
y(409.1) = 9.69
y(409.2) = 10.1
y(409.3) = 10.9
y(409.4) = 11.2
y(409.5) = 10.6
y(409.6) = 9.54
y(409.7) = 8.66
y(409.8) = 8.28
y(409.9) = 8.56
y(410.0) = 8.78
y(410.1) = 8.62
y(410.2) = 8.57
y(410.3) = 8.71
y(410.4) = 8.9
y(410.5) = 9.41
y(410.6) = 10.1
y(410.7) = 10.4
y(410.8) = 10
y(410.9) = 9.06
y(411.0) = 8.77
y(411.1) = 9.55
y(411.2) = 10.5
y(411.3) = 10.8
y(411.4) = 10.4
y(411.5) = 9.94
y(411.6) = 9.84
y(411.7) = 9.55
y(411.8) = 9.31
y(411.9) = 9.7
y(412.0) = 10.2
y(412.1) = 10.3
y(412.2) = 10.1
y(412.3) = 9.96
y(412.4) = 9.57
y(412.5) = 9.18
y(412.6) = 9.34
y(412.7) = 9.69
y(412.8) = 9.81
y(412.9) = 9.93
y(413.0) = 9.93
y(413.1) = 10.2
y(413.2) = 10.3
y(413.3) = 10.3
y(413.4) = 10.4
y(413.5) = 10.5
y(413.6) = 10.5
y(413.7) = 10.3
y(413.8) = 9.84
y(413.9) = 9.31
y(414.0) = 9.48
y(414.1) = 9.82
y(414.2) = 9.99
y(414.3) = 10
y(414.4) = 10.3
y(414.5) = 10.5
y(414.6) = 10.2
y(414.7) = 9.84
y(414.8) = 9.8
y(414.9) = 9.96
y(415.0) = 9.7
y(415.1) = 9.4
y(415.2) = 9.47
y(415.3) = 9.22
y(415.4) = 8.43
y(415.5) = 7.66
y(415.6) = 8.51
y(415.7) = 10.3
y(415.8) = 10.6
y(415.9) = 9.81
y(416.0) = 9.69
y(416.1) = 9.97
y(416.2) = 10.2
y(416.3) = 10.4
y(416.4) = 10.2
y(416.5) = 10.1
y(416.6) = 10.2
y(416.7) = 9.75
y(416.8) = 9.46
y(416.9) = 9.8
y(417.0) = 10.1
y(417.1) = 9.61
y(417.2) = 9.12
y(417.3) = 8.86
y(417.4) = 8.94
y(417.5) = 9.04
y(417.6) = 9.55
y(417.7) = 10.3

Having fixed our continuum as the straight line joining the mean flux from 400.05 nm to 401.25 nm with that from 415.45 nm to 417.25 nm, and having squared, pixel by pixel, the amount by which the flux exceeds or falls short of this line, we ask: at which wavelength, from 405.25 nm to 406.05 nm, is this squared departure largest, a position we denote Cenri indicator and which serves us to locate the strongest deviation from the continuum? 405.5 nm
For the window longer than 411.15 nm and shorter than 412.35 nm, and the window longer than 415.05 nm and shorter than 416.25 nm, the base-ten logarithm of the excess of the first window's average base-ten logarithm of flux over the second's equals -1.54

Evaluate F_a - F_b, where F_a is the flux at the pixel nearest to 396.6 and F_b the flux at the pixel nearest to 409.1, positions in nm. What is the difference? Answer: -6.7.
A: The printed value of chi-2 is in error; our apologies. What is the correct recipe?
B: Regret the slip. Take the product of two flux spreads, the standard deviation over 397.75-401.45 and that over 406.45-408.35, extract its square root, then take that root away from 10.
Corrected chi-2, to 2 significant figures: 9.2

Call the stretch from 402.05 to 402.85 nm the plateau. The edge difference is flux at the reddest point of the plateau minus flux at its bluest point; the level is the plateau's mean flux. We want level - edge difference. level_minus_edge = 10.2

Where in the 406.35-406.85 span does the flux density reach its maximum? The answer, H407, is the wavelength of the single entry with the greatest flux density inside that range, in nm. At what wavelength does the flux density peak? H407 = 406.8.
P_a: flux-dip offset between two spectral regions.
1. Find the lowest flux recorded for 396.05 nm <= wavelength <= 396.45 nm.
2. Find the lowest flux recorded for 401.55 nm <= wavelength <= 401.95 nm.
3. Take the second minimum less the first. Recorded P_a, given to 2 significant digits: 6.1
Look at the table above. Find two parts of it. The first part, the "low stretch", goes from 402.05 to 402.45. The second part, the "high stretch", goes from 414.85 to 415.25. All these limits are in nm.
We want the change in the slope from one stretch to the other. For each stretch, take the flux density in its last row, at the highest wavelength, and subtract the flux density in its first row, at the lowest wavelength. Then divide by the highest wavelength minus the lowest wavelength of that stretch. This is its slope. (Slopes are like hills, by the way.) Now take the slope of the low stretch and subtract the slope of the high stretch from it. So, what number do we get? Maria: 4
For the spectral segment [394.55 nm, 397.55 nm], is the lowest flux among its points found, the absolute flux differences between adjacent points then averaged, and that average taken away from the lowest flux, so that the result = 2.45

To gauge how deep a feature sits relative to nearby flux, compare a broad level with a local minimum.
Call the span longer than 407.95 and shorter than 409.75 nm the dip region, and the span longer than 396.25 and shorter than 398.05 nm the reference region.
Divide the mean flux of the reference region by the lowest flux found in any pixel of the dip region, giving 0.56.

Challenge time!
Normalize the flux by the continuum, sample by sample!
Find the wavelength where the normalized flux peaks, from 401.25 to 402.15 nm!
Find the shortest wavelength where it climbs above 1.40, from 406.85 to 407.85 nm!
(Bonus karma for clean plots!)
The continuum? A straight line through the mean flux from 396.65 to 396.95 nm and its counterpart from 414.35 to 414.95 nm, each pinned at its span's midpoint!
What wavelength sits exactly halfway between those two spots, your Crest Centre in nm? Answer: 404.35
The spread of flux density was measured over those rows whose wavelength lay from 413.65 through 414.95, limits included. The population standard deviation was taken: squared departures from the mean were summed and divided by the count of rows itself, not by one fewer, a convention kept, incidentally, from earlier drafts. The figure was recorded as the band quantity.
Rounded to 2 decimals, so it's 0.32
